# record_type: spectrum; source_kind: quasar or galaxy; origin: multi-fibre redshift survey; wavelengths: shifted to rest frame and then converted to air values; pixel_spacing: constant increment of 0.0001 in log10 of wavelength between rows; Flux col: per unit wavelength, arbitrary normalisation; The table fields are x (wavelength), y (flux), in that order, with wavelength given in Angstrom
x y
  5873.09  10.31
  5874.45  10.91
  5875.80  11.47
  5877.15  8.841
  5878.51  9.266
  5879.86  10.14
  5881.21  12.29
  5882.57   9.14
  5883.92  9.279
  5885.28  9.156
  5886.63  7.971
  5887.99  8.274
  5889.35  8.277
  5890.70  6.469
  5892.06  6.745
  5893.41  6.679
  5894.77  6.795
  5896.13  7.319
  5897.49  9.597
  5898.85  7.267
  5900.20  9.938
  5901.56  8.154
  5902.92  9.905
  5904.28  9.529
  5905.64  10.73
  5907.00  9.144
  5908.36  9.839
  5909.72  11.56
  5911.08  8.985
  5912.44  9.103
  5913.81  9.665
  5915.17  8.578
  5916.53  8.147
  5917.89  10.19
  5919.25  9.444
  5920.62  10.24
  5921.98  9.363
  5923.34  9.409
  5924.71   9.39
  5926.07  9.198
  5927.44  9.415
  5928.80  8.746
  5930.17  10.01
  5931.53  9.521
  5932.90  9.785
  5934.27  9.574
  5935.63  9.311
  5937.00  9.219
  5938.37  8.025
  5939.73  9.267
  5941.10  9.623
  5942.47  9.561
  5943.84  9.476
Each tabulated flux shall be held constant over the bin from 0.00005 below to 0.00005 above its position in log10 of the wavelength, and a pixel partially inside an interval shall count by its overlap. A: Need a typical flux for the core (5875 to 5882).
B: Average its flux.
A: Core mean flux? 10.4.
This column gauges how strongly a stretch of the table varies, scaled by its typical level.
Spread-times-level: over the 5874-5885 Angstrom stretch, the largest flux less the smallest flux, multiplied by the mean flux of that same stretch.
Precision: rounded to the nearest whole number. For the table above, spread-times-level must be 35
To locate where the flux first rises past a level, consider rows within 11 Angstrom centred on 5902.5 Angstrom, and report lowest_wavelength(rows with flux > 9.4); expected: 5897.49 Angstrom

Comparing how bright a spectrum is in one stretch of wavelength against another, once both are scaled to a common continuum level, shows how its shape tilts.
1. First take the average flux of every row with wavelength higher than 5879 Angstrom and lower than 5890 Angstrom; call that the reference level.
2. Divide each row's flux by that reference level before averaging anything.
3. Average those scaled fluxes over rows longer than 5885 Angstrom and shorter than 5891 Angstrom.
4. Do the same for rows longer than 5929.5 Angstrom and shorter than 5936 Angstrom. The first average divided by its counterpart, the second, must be 0.83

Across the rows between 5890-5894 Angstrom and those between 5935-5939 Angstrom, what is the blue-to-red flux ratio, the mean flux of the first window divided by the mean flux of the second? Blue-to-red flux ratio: 0.75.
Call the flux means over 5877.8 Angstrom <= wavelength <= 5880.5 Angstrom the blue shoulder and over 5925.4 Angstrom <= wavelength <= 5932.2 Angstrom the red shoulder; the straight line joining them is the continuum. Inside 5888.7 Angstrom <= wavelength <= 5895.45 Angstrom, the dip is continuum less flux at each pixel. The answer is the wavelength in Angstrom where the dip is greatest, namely 5890.70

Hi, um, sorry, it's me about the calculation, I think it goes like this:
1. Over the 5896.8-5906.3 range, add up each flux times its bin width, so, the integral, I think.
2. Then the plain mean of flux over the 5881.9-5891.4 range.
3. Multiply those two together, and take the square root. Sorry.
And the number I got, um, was 27.2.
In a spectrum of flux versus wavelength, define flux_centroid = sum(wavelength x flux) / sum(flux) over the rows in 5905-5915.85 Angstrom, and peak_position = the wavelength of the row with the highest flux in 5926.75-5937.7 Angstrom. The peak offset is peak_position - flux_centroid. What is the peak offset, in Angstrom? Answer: 19.9 Angstrom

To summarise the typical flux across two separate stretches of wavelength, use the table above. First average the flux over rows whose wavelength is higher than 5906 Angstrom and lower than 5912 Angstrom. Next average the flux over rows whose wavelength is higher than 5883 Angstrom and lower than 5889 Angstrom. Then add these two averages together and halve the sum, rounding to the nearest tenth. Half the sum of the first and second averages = 9.3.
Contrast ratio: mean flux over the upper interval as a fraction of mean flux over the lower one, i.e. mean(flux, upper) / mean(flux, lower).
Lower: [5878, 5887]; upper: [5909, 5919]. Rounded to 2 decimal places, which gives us 0.98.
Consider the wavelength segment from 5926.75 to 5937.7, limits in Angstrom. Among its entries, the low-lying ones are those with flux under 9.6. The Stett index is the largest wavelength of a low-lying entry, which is 5937.00 Angstrom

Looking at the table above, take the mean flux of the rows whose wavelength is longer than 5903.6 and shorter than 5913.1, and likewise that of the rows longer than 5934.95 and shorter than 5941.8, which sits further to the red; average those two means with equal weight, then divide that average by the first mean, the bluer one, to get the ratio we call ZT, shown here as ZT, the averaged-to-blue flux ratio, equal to 0.96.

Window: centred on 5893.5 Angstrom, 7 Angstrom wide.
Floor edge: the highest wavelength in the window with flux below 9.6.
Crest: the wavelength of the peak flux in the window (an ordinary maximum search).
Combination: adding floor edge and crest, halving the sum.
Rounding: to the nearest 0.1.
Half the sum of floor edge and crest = 5896.1 Angstrom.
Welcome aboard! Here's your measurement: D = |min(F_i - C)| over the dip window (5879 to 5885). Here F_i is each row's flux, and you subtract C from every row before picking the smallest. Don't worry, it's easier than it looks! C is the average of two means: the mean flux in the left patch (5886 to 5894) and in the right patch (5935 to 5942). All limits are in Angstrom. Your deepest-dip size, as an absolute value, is 0.89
